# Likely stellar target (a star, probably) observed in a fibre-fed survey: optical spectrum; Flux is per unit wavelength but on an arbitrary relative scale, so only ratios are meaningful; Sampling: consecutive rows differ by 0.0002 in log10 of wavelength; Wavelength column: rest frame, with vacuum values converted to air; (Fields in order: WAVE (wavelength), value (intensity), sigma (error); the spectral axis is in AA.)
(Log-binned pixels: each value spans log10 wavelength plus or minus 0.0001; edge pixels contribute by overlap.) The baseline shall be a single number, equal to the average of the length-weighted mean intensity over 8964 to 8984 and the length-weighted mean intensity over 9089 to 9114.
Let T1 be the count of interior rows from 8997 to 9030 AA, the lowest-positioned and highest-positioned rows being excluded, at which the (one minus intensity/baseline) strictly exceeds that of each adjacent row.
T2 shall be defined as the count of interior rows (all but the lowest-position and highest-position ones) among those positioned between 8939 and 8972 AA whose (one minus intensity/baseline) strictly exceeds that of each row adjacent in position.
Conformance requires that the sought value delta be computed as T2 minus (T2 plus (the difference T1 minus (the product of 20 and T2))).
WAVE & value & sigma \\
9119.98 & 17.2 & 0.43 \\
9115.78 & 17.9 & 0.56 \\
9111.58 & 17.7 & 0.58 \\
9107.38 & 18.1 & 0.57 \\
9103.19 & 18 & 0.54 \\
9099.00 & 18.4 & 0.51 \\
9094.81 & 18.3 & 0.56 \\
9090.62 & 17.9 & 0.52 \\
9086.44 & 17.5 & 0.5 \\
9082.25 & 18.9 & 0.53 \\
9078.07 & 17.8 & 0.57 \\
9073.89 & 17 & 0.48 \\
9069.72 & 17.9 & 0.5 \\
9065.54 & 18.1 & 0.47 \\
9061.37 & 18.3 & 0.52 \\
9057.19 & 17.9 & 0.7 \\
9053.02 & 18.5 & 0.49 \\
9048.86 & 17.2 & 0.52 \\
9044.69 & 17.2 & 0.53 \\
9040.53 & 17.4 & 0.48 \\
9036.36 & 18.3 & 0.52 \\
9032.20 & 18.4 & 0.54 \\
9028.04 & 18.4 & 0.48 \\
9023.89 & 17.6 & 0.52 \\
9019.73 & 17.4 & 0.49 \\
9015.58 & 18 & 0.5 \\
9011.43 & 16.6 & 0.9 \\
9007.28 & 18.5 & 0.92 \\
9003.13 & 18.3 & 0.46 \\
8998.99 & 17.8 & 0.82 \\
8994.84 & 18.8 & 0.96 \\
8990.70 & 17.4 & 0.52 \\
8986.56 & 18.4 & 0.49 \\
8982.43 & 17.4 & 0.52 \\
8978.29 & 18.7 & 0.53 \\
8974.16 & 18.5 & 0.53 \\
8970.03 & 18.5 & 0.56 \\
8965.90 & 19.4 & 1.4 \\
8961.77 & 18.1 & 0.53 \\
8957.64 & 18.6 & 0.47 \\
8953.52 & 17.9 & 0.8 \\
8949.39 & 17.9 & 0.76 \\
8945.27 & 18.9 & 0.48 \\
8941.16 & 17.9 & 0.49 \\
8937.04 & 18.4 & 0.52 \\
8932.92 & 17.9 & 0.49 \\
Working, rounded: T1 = 2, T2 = 1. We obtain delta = 18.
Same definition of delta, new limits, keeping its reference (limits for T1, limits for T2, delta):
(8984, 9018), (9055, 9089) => 17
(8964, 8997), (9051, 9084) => 38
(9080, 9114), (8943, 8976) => 18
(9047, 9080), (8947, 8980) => 18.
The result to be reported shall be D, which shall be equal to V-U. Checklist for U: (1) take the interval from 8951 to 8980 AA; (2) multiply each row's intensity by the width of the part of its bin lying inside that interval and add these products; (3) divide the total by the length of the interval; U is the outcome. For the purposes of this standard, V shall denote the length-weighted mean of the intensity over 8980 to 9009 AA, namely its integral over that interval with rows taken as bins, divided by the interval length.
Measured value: -0.4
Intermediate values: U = 18.5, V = 18.1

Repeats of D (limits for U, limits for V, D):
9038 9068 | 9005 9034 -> 0.0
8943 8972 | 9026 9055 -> -0.6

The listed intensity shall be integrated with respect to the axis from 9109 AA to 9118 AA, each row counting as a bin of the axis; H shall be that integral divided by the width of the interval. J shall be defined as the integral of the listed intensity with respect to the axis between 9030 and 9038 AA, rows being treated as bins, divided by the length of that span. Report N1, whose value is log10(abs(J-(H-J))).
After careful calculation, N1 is 1.28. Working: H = 17.8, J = 18.4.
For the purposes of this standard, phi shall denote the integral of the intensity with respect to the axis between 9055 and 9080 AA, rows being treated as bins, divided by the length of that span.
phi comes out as 17.8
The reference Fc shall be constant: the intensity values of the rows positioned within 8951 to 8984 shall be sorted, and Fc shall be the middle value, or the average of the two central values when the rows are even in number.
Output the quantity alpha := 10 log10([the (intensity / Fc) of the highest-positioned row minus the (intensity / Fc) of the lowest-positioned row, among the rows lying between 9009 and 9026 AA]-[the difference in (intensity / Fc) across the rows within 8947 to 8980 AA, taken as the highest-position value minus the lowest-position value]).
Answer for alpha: -20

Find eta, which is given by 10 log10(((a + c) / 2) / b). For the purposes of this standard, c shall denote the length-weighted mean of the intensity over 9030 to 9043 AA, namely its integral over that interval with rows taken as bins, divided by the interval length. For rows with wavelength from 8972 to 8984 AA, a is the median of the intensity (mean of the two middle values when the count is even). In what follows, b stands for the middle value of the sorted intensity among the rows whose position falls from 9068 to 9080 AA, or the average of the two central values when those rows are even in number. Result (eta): 0.109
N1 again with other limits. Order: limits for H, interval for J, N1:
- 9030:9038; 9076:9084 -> 1.26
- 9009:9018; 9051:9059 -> 1.28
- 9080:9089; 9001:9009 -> 1.27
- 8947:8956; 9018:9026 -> 1.23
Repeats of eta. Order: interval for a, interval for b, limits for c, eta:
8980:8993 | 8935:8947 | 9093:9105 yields -0.139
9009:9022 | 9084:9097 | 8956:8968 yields 0.035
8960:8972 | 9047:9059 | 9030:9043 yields 0.085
